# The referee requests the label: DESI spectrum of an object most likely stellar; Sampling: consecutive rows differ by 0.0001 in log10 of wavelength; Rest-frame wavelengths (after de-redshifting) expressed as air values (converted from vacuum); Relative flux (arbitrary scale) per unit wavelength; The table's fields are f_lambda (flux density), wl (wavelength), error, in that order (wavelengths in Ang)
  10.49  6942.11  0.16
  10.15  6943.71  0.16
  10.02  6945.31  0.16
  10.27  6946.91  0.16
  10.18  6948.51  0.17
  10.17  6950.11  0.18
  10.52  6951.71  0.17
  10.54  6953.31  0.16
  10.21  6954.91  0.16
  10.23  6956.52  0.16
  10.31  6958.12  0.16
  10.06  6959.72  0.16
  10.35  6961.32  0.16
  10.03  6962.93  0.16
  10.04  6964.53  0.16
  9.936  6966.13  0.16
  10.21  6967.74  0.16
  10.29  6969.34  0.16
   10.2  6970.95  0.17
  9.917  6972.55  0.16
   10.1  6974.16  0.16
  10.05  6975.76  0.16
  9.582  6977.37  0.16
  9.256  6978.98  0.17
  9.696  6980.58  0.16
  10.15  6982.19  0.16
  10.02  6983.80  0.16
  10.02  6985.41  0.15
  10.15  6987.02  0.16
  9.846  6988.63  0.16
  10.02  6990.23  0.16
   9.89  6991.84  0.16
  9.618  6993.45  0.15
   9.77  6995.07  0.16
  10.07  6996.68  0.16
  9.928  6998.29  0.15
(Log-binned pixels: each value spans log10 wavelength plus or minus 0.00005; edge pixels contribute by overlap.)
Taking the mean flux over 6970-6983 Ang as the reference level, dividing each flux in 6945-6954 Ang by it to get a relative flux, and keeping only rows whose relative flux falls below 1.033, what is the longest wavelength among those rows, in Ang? 6950.11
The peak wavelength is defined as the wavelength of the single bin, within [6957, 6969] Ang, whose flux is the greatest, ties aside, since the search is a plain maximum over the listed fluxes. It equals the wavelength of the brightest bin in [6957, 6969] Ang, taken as 6961.32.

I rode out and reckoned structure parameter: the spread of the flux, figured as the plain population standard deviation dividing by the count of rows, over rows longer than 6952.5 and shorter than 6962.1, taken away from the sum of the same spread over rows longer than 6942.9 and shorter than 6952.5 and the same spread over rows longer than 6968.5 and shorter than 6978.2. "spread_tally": 0.24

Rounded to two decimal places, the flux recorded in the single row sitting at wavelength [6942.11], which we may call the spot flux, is 10.49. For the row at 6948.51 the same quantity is 10.18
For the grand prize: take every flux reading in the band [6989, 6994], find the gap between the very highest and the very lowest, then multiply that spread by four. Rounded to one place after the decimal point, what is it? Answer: 1.6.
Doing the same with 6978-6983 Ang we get 3.6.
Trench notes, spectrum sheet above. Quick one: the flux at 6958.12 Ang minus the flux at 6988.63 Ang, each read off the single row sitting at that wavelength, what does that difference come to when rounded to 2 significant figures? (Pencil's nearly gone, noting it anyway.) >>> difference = 0.46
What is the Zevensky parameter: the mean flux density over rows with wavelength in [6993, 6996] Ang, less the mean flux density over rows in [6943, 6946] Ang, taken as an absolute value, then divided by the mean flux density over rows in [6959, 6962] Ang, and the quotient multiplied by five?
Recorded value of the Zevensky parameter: 0.19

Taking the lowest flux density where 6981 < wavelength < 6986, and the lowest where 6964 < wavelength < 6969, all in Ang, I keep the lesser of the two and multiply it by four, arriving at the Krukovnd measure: 39.7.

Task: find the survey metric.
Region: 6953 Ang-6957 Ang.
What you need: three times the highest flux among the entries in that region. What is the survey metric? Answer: 31.6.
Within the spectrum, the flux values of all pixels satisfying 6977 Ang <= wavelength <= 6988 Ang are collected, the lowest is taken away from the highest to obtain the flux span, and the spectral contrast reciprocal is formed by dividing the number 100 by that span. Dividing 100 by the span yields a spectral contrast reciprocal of 112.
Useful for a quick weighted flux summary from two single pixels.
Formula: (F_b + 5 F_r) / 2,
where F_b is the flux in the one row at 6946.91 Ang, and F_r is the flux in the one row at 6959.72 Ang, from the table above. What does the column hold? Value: 30.3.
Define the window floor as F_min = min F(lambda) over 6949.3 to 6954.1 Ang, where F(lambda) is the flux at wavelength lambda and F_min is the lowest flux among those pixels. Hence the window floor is 10.17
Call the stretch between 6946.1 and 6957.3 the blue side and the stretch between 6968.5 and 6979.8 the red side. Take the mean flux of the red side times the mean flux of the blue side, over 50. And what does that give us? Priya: 2.04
